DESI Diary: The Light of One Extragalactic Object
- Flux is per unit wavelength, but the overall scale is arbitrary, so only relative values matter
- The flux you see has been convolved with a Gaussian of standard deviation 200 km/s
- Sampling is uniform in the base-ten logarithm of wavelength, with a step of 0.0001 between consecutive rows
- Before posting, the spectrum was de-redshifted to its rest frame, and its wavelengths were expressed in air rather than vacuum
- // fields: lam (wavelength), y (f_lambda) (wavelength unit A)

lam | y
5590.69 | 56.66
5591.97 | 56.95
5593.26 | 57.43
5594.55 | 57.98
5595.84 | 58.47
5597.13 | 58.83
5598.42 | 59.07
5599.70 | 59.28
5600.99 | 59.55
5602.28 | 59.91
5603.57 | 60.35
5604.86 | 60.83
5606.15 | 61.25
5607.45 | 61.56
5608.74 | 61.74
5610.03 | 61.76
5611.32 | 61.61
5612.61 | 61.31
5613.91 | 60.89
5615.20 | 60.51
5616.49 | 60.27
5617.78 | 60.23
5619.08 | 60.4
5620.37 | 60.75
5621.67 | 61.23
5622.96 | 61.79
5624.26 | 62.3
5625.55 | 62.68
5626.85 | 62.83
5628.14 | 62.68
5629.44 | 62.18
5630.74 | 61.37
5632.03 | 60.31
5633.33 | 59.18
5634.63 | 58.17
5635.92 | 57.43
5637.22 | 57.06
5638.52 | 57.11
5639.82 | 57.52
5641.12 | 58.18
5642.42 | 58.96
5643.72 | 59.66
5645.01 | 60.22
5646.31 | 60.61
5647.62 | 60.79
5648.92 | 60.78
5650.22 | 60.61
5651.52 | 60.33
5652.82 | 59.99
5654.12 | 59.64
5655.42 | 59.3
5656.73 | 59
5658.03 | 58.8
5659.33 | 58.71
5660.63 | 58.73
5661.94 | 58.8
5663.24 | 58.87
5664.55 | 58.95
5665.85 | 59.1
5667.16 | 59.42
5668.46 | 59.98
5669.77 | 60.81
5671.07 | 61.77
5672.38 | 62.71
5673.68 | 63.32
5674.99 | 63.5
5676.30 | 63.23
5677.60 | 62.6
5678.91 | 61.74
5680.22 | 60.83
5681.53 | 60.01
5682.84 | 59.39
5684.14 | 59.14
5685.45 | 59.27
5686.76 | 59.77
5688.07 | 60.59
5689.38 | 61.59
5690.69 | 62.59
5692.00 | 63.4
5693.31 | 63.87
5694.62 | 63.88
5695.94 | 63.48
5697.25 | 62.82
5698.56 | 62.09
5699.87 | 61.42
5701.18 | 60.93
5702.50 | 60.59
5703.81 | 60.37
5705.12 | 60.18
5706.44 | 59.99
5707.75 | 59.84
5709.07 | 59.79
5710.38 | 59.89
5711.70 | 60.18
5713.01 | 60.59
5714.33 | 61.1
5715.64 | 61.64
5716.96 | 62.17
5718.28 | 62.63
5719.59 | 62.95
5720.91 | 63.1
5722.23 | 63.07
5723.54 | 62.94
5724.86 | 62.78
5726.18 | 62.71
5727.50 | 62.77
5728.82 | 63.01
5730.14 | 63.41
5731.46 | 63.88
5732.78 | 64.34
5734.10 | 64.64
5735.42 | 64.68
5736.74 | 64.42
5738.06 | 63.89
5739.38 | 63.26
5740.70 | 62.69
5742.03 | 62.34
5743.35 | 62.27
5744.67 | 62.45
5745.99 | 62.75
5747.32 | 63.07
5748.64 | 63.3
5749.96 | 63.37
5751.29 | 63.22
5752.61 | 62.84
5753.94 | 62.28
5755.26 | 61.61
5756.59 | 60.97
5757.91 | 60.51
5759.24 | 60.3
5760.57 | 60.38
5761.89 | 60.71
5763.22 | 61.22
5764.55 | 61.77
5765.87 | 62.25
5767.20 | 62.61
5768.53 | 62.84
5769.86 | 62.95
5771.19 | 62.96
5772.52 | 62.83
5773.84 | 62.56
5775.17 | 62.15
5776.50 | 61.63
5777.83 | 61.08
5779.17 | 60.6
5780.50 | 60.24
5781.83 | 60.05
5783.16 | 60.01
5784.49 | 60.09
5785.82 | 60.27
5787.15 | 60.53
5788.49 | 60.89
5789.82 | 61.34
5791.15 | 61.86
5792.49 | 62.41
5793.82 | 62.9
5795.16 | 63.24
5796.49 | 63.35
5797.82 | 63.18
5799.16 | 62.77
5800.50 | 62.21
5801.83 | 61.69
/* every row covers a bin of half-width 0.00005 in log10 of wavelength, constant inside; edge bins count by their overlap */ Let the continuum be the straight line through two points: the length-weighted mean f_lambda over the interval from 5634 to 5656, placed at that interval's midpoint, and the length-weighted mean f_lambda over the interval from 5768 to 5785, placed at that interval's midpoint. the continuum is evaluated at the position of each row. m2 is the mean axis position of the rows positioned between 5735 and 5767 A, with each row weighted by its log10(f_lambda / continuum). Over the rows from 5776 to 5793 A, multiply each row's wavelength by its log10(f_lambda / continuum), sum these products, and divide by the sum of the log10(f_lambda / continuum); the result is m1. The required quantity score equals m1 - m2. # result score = 40.6 A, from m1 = 5783.2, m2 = 5742.7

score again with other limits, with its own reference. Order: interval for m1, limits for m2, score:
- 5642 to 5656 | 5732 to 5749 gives -90.7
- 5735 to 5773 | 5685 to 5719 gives 49.6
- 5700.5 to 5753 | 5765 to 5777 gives -36.6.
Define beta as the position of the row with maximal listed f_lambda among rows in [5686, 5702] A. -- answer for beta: 5694.62 A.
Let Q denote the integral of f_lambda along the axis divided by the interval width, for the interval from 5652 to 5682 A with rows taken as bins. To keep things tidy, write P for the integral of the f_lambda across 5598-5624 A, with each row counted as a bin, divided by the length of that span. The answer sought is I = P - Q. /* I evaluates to 0.3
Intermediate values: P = 60.8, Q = 60.4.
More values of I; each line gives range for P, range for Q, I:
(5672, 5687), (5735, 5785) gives -0.7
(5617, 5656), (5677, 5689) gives -0.2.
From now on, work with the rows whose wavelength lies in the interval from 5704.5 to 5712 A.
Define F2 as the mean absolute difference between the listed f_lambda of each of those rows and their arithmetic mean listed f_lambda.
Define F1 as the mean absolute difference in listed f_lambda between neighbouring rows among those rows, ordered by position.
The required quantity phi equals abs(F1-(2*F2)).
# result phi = 0.1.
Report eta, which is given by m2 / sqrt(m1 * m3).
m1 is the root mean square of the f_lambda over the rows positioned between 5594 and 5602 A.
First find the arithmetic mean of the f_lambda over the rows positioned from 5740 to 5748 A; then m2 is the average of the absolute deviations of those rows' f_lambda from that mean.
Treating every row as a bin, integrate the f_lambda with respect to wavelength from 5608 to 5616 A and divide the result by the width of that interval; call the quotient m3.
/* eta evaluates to 0.0040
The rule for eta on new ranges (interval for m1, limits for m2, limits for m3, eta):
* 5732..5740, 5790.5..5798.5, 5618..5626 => 0.0073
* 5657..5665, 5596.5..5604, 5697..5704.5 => 0.0073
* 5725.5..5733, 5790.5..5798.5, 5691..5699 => 0.0072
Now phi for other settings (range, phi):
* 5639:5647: 1.3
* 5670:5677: 0.6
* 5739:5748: 0.3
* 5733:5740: 0.6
